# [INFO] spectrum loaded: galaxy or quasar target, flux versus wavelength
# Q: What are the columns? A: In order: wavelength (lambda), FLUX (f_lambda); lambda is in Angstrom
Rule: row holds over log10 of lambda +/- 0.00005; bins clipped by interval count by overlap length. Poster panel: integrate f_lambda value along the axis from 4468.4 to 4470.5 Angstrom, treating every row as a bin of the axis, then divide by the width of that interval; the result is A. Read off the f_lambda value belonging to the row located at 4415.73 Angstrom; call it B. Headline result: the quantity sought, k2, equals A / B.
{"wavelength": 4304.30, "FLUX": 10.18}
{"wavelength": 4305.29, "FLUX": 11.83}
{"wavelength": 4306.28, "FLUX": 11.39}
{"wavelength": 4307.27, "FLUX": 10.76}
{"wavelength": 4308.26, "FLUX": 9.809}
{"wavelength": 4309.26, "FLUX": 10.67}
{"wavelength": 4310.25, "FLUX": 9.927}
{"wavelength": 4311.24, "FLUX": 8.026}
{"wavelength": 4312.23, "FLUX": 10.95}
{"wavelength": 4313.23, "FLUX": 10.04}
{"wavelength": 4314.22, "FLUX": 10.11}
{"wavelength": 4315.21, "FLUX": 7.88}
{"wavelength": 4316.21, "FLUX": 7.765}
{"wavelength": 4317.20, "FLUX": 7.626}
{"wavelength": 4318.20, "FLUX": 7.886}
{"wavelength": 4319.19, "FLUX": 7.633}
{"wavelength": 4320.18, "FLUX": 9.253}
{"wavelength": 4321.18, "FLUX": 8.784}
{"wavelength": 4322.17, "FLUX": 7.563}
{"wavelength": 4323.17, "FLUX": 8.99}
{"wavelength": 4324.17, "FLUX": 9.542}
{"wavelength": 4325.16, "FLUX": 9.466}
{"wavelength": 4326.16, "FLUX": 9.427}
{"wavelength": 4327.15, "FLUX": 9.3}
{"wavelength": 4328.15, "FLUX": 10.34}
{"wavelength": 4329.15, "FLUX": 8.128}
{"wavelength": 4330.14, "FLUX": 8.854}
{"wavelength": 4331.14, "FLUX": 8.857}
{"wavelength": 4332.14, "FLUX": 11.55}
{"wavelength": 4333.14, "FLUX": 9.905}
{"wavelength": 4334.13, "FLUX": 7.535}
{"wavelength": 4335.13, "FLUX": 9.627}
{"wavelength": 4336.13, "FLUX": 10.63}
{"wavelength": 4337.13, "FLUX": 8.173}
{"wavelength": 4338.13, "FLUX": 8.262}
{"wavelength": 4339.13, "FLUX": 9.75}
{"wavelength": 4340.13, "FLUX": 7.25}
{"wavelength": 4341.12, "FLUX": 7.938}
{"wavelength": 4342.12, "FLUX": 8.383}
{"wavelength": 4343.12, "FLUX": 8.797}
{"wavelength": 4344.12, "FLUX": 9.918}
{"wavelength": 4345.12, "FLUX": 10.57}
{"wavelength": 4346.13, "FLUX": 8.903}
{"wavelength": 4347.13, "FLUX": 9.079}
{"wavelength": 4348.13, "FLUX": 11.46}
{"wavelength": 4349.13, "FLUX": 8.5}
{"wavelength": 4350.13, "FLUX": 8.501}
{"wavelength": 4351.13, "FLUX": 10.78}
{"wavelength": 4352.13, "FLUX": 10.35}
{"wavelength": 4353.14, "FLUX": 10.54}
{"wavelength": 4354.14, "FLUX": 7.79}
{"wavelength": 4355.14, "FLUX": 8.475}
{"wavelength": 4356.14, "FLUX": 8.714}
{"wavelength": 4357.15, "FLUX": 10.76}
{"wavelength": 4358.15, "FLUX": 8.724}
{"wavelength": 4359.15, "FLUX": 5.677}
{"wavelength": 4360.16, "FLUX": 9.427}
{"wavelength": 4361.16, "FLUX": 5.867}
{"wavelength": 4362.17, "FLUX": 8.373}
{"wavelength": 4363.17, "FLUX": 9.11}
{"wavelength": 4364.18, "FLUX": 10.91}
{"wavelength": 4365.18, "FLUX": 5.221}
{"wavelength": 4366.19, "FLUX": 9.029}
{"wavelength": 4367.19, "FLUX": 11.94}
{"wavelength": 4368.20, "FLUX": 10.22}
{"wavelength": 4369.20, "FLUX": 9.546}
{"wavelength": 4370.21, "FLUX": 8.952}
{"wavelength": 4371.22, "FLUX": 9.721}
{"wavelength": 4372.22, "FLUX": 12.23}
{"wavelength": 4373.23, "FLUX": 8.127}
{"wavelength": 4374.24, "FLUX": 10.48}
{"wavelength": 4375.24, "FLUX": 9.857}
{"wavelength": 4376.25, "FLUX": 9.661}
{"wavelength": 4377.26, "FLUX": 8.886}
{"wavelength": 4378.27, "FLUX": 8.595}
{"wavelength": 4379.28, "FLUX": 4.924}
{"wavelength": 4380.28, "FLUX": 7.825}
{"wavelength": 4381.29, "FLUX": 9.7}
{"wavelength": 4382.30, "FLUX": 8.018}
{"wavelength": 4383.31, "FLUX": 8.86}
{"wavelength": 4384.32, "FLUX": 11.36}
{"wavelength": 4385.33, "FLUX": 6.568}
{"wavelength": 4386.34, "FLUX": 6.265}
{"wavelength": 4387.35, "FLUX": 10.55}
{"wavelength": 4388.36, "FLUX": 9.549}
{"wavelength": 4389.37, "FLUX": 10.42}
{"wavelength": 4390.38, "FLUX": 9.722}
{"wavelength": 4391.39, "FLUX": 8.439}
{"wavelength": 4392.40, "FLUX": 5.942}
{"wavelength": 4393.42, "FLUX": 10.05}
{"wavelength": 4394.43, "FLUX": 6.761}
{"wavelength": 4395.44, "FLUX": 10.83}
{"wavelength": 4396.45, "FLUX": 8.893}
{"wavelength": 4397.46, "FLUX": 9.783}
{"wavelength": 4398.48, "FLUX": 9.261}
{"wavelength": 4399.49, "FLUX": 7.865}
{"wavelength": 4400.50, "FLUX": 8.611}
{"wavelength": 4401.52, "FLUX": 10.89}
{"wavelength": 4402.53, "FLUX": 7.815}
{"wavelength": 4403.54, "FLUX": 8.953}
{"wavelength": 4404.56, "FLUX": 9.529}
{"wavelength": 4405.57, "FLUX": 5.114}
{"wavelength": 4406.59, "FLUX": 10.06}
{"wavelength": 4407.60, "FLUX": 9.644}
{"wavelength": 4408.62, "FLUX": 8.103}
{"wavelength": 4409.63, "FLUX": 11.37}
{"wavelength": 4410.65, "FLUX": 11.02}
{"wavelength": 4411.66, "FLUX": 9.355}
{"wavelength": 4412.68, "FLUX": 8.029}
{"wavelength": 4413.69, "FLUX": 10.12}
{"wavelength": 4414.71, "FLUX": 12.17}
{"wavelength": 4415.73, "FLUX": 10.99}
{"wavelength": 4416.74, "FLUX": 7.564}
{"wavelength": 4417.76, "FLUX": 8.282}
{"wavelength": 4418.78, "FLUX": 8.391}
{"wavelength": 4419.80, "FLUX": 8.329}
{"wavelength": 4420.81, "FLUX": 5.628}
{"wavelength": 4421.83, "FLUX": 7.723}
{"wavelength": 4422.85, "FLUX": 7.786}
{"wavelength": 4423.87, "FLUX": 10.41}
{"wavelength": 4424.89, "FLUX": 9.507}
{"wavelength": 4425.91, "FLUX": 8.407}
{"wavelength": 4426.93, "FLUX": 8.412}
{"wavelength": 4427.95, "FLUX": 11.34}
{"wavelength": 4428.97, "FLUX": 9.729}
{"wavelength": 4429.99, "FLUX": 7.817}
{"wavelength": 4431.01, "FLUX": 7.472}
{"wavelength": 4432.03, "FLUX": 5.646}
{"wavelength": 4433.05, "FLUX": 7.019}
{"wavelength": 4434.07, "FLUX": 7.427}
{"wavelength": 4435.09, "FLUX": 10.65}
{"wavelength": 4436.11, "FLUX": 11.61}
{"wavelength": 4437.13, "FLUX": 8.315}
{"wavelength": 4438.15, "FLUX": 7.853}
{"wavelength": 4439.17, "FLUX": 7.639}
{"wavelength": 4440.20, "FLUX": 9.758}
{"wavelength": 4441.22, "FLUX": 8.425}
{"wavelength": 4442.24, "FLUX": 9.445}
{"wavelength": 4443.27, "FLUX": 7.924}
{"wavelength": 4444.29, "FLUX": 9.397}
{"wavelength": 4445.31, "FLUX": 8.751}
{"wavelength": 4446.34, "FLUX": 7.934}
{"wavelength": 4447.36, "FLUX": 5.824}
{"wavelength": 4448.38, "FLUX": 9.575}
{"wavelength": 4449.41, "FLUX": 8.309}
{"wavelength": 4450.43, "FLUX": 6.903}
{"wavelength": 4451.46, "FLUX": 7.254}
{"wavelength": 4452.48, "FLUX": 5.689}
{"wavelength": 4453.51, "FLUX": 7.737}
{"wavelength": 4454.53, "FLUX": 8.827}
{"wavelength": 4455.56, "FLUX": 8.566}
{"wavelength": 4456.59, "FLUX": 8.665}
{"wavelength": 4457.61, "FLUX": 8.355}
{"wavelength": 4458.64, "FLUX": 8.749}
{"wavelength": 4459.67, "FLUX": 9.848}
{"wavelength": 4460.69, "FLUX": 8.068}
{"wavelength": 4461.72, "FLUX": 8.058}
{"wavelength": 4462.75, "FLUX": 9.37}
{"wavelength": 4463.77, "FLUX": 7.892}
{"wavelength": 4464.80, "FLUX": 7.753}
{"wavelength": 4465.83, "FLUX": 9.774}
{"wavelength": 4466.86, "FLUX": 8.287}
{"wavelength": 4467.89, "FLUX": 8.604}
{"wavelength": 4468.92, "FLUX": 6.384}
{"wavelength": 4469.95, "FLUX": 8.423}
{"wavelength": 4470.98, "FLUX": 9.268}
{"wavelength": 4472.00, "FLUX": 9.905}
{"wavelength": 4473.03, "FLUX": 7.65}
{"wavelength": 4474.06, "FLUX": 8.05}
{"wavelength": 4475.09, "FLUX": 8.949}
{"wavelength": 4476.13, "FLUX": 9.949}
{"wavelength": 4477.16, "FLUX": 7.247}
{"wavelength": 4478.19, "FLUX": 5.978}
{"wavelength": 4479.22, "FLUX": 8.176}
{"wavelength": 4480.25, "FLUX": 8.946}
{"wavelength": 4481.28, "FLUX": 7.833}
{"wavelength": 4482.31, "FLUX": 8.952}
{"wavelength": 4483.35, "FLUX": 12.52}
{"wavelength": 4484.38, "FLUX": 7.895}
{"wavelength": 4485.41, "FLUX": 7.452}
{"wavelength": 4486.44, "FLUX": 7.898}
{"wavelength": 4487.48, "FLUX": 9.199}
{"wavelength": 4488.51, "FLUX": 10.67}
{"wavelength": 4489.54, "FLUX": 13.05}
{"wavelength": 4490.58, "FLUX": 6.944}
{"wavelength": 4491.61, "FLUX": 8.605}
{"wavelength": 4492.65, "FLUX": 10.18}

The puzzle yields 0.7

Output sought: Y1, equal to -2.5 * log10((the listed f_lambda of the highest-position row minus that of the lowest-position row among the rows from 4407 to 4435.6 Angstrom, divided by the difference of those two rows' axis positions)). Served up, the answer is 3.6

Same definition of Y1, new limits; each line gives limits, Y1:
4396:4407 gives 2.3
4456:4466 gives 2.3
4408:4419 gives 3.9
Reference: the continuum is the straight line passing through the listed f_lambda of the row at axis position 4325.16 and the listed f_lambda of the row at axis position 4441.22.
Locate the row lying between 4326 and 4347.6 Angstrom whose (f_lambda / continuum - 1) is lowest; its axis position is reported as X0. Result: 4340.13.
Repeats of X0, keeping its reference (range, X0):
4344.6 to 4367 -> 4365.18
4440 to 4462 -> 4452.48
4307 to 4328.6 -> 4322.17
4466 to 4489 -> 4478.19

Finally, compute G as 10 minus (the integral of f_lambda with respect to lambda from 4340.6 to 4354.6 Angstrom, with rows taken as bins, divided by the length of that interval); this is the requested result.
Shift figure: 0.60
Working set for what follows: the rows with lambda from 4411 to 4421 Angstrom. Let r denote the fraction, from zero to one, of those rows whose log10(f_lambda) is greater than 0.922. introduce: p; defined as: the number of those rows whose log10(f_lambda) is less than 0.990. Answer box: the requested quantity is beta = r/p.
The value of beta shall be 0.07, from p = 7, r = 0.50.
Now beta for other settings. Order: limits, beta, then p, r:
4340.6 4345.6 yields 0.27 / 3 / 0.80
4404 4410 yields 0.17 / 4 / 0.67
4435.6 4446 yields 0.07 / 9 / 0.60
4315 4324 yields 0.04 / 9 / 0.33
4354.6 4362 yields 0.12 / 6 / 0.71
